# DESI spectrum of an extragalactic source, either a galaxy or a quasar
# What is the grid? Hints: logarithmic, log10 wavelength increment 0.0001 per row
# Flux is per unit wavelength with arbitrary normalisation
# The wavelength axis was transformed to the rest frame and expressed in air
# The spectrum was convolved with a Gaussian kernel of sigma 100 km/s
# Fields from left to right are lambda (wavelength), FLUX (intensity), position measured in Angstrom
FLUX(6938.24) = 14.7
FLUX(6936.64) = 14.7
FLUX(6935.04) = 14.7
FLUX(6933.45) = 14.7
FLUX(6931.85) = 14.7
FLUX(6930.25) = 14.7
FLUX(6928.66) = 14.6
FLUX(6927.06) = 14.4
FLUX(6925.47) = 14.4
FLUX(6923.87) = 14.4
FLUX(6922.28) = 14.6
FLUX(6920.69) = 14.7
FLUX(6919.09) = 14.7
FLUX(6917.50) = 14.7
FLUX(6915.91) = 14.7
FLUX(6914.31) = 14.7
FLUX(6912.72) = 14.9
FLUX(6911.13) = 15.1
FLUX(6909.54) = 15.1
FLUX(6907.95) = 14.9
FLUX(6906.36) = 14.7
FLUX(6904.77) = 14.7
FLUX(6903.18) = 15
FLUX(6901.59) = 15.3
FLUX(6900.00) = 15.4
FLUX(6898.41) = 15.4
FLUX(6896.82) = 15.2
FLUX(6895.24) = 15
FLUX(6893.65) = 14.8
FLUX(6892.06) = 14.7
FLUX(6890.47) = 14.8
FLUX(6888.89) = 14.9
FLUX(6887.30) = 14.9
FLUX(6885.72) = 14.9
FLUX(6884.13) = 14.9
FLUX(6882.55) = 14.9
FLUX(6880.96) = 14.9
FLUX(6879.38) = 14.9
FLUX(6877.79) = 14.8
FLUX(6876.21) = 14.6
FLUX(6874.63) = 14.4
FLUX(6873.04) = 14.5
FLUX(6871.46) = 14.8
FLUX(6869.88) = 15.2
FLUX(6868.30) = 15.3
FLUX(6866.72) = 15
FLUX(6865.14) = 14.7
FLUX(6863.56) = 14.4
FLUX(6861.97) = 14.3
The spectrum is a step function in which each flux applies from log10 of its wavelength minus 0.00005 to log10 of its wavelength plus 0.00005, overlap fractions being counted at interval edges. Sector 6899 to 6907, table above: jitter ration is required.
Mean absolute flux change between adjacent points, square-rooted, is 0.42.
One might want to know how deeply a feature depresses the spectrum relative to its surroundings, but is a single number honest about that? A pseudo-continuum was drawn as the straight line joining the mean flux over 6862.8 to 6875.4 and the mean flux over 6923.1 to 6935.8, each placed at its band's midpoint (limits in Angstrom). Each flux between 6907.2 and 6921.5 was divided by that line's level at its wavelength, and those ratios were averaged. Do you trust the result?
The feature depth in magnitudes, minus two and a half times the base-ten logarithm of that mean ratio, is -0.0151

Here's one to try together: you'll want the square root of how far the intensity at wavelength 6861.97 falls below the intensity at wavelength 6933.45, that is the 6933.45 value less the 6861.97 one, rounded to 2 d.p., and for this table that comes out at 0.63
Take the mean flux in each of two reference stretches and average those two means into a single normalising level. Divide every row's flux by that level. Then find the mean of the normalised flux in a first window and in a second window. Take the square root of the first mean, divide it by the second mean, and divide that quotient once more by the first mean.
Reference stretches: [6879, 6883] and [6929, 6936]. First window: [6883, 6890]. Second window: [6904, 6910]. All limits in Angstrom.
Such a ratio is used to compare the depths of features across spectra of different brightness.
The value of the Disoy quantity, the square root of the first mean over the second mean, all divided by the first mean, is 0.99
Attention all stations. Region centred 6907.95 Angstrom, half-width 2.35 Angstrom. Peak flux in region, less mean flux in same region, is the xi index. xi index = 0.20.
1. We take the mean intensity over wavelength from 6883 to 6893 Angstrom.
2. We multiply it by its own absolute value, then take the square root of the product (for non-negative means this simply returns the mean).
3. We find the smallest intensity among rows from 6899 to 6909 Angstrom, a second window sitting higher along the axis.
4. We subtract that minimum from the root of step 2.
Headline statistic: 0.2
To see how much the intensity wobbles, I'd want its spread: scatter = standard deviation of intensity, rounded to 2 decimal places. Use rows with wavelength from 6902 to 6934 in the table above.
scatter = 0.20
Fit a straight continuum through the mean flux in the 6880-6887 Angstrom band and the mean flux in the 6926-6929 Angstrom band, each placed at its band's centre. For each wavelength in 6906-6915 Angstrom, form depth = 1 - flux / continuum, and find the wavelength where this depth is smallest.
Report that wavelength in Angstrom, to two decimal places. 6911.13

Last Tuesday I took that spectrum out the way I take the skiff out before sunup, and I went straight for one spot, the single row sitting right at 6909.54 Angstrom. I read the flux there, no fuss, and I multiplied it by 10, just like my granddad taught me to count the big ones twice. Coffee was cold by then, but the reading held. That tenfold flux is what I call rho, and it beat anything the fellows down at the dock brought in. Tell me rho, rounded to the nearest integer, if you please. 151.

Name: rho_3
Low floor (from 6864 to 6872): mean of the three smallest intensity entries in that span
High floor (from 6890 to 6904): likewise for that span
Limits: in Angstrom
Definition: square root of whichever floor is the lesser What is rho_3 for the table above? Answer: 3.843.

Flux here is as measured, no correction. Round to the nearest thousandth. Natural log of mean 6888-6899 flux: 2.706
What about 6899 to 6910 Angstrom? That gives 2.709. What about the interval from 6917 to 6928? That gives 2.678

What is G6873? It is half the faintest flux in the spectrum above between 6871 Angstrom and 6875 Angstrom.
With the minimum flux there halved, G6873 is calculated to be 7.20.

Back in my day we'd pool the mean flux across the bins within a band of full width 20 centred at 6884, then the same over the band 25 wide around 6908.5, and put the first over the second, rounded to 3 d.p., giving 0.990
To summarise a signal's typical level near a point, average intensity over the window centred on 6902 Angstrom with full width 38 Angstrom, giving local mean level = 14.9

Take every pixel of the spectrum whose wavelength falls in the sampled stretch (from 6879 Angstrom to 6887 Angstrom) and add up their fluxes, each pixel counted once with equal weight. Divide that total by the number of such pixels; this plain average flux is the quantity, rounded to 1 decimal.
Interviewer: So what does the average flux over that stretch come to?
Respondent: 14.9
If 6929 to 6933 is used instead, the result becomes 14.7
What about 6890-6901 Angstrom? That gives 15.0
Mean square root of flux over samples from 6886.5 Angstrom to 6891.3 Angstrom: 3.86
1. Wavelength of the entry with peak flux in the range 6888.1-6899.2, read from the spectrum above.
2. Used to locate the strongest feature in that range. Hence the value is 6898.41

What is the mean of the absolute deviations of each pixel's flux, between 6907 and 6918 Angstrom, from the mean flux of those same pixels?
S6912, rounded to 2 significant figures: 0.15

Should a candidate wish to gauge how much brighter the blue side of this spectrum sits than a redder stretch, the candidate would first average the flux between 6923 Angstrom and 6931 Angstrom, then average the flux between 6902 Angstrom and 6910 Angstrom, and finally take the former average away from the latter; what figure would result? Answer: 0.4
